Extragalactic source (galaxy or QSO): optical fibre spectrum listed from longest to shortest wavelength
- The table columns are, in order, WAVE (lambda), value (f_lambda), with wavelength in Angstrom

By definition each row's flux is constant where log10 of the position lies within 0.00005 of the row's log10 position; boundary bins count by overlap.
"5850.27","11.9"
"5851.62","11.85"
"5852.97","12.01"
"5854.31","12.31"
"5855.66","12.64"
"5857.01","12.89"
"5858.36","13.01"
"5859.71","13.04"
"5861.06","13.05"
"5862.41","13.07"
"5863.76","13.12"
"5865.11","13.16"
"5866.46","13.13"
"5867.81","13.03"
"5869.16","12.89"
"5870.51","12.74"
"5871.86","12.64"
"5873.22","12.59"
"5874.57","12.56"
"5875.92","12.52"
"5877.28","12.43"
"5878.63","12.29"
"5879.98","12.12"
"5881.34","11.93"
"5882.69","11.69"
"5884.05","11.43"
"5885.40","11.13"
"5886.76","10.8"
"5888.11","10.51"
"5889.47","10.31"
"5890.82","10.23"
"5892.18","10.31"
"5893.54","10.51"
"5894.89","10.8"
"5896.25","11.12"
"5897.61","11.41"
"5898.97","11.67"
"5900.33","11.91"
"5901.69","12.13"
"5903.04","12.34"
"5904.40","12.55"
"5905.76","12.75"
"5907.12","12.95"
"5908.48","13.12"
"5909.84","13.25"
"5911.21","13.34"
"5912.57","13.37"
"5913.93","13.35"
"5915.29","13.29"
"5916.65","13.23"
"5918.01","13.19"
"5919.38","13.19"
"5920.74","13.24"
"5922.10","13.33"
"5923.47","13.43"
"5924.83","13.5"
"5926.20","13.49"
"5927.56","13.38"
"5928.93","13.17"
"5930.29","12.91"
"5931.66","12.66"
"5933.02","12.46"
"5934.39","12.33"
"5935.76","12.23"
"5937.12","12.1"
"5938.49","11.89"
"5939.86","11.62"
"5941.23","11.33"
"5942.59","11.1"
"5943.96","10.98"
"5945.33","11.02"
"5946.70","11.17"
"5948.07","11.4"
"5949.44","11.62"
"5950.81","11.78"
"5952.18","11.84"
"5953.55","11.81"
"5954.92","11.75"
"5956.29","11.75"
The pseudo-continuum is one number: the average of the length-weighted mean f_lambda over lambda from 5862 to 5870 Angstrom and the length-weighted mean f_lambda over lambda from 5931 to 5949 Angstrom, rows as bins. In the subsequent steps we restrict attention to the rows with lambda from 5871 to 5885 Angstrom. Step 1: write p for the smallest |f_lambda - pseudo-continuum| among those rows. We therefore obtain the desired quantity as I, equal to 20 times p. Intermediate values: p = 0.04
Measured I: 0.8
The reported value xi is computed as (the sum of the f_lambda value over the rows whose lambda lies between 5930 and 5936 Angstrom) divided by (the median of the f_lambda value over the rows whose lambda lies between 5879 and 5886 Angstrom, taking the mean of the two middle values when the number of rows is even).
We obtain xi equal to 5.4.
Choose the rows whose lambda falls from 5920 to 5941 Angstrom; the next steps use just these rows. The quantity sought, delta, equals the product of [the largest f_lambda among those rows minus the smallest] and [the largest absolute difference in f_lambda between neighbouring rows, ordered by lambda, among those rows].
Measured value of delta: 0.51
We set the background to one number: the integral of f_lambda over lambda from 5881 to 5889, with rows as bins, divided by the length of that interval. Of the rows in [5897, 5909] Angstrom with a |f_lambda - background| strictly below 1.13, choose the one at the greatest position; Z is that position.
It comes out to 5901.69 Angstrom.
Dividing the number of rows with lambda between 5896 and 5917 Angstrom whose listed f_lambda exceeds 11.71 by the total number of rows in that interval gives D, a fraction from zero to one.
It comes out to 0.8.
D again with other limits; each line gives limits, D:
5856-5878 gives 1.0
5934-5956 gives 0.5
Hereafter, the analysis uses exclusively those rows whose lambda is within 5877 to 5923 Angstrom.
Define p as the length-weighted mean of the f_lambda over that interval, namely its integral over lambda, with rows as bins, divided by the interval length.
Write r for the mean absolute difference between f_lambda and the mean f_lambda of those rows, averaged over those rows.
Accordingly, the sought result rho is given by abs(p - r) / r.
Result 12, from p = 12.1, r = 0.9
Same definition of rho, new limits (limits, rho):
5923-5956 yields 16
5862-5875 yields 61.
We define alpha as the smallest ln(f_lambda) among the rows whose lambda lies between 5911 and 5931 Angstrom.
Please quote 2.56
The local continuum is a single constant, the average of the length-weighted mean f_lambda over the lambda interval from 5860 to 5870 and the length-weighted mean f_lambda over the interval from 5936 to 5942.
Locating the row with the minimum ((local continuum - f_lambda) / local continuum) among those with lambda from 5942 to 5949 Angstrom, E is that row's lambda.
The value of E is 5948.07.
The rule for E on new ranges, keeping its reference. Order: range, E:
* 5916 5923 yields 5922.10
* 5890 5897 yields 5896.25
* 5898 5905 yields 5904.40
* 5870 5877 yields 5870.51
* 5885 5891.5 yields 5885.40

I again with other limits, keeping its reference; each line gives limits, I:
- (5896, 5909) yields 1.0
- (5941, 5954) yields 11.0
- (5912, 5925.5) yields 16.0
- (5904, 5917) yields 3.2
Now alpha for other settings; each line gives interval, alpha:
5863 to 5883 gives 2.46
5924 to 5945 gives 2.40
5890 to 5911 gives 2.33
